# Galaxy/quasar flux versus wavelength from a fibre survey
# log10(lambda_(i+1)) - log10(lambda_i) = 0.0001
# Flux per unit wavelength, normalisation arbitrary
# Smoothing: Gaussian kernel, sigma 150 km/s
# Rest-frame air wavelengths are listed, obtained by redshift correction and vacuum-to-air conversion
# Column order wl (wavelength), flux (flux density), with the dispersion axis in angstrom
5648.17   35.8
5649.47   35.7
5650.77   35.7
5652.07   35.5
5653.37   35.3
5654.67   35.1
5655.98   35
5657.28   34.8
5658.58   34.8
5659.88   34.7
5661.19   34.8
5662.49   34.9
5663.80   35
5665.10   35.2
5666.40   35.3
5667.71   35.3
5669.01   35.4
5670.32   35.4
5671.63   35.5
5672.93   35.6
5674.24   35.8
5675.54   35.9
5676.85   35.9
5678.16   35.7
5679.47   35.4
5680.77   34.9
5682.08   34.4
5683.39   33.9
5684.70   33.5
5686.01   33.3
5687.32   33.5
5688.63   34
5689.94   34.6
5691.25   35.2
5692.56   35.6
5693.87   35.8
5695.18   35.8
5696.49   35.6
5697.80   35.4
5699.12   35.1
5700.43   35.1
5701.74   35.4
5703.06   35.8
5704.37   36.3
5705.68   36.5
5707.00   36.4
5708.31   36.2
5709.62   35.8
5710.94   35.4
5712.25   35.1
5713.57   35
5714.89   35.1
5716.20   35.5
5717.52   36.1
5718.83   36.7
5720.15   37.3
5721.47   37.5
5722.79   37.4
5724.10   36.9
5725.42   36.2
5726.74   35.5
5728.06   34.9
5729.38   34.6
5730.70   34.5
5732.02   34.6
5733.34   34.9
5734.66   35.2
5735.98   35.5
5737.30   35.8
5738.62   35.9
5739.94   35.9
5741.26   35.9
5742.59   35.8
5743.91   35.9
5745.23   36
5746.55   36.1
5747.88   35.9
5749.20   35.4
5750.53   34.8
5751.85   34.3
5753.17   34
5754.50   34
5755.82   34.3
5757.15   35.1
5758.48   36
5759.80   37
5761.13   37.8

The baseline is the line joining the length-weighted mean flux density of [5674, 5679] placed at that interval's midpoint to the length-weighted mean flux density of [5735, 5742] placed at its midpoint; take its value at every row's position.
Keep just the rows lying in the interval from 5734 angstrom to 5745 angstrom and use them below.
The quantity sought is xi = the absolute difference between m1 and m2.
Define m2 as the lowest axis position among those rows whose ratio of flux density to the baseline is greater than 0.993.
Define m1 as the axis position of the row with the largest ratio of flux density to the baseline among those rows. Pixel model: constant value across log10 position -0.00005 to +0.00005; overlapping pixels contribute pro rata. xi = 6.6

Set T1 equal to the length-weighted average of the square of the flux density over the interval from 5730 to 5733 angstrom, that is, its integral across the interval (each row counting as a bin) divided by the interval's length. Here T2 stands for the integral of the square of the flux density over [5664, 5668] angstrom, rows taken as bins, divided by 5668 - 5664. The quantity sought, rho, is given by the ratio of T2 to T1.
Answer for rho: 1.04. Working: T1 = 1196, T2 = 1243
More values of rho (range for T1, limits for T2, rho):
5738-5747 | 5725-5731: 0.96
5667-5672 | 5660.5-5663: 0.97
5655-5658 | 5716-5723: 1.11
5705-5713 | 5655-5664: 0.94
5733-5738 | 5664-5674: 1.00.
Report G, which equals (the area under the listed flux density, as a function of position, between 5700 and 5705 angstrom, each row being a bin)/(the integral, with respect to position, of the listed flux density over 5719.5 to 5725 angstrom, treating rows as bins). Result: 0.87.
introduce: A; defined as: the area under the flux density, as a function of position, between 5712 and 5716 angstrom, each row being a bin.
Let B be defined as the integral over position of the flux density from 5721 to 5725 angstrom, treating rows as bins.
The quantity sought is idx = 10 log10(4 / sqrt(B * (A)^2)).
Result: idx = -26.32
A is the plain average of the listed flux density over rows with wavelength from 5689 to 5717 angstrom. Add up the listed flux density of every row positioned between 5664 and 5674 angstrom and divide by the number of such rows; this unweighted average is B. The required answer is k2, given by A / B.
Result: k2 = 1.005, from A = 35.6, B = 35.4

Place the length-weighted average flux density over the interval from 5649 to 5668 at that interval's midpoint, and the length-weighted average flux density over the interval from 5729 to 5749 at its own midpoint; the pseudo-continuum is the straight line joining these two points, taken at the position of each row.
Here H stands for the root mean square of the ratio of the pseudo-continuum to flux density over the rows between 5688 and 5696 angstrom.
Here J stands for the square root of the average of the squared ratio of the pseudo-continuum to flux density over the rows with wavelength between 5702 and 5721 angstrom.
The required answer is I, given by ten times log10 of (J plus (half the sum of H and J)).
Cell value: 2.97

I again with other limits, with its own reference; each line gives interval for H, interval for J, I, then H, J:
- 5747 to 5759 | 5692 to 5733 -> 3.00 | 1.02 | 0.99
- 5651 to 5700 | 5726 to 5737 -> 3.06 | 1.01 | 1.01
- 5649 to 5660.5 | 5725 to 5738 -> 3.04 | 1.00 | 1.01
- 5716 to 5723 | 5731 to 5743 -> 2.97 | 0.96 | 1.00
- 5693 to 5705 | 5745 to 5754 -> 3.04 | 0.99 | 1.01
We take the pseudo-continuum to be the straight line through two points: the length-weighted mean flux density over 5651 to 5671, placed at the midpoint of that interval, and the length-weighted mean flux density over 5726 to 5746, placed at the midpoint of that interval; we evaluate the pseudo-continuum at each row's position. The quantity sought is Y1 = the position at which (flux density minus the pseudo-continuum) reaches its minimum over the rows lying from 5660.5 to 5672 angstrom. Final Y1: 5661.19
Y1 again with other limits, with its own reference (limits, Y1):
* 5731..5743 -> 5732.02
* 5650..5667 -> 5659.88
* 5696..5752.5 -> 5751.85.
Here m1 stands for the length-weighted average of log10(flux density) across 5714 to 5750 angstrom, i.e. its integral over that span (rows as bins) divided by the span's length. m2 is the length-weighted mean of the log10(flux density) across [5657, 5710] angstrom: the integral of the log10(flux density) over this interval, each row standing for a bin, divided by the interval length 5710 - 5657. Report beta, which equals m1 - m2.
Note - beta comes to 0.007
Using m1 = 1.55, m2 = 1.55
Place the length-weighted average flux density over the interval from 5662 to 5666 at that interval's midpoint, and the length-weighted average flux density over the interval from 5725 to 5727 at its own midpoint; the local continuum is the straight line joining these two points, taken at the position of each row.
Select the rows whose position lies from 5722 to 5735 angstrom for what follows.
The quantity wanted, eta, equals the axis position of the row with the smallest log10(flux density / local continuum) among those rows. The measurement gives 5730.70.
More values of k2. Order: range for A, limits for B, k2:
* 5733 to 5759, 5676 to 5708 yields 1.006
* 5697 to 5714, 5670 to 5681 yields 1.002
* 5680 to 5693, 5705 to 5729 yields 0.950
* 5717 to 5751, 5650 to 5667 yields 1.021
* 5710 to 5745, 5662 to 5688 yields 1.021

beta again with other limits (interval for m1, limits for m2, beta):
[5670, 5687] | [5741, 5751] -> -0.008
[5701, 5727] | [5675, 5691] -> 0.019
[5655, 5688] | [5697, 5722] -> -0.011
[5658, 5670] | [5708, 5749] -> -0.009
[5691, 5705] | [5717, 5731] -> -0.007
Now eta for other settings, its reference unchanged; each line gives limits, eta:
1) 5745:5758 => 5754.50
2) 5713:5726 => 5713.57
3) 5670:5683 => 5682.08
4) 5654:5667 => 5659.88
